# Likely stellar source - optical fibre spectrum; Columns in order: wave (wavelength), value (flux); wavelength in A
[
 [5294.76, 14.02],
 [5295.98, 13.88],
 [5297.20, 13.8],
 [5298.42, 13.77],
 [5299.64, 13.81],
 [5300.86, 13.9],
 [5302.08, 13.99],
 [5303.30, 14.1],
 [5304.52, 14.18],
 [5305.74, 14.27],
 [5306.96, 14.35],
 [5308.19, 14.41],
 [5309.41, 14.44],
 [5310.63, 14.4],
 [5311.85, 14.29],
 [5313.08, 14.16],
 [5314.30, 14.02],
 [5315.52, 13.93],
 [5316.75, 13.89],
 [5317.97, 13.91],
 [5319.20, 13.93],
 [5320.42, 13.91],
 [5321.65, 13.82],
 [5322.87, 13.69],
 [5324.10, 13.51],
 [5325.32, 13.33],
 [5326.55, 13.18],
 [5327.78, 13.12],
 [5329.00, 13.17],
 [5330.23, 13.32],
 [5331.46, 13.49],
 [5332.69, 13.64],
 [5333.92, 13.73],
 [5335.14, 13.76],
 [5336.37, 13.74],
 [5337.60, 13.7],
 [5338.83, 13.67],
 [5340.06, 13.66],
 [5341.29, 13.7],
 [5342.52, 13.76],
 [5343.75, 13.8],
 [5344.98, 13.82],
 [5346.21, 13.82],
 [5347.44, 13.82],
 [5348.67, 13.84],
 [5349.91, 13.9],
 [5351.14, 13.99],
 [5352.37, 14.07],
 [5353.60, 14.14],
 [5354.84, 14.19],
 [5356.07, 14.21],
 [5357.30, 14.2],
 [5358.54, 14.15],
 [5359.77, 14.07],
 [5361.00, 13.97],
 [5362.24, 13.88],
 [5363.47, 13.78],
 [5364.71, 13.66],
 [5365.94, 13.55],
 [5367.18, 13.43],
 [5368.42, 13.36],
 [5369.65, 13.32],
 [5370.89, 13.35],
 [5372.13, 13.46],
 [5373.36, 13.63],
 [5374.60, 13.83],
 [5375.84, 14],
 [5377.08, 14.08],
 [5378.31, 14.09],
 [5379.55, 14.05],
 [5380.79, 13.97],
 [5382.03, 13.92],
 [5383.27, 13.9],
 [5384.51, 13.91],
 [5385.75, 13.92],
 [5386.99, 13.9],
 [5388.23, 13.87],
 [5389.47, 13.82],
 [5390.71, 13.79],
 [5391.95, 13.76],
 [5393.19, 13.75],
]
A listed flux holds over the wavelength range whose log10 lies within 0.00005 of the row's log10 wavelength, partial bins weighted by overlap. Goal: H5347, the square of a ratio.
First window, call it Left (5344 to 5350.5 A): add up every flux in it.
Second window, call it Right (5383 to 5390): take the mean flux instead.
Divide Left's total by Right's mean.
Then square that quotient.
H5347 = 25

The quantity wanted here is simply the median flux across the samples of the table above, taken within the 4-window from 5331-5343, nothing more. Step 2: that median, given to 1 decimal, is 13.7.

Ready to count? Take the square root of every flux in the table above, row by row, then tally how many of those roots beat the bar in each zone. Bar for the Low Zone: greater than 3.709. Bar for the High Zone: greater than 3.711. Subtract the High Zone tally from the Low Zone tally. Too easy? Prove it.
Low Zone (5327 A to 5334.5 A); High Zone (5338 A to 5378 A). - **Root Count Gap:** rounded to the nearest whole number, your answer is -20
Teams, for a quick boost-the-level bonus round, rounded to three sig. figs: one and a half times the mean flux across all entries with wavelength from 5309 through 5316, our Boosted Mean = 21.3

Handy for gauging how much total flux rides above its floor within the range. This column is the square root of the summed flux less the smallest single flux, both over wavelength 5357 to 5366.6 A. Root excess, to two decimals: 9.88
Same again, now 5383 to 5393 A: 9.85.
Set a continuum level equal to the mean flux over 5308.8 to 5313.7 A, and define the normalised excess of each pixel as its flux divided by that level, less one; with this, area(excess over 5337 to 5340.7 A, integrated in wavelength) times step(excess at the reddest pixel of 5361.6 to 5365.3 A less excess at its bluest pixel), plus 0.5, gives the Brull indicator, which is 0.503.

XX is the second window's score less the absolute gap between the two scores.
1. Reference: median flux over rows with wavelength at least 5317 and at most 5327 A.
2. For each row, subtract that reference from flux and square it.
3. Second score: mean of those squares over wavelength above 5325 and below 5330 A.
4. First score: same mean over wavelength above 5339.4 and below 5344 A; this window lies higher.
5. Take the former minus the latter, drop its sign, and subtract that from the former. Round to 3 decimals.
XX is 0.004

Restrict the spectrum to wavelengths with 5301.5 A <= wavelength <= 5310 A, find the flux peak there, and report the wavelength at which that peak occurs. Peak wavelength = 5309.41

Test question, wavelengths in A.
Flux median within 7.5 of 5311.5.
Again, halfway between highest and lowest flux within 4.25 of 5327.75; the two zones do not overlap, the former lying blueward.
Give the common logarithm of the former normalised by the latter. 0.029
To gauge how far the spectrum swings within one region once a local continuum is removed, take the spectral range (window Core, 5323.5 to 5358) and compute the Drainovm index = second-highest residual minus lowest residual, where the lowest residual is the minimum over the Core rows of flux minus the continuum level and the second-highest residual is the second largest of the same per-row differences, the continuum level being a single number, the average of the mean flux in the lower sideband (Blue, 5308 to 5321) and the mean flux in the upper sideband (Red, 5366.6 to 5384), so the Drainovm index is 1.1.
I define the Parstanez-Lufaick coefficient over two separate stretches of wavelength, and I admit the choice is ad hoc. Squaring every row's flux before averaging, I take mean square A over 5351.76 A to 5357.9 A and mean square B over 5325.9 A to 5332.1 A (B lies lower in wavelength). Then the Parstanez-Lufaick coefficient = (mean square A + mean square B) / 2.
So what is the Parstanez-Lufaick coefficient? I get 188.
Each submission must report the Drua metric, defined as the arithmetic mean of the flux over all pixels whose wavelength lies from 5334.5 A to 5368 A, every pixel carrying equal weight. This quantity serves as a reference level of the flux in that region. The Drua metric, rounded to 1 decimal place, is 13.9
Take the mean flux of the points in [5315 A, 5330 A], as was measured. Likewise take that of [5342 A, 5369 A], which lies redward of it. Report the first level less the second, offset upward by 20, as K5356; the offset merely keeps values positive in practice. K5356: 19.7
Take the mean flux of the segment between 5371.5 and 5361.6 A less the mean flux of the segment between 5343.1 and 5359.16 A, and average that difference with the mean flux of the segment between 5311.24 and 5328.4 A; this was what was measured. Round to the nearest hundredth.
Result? 6.65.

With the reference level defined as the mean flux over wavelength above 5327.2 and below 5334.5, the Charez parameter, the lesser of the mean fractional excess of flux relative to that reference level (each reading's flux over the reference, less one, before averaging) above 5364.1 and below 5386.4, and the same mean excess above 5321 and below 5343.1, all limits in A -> 0.011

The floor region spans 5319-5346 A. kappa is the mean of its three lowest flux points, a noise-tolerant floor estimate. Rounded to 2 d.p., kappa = 13.16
